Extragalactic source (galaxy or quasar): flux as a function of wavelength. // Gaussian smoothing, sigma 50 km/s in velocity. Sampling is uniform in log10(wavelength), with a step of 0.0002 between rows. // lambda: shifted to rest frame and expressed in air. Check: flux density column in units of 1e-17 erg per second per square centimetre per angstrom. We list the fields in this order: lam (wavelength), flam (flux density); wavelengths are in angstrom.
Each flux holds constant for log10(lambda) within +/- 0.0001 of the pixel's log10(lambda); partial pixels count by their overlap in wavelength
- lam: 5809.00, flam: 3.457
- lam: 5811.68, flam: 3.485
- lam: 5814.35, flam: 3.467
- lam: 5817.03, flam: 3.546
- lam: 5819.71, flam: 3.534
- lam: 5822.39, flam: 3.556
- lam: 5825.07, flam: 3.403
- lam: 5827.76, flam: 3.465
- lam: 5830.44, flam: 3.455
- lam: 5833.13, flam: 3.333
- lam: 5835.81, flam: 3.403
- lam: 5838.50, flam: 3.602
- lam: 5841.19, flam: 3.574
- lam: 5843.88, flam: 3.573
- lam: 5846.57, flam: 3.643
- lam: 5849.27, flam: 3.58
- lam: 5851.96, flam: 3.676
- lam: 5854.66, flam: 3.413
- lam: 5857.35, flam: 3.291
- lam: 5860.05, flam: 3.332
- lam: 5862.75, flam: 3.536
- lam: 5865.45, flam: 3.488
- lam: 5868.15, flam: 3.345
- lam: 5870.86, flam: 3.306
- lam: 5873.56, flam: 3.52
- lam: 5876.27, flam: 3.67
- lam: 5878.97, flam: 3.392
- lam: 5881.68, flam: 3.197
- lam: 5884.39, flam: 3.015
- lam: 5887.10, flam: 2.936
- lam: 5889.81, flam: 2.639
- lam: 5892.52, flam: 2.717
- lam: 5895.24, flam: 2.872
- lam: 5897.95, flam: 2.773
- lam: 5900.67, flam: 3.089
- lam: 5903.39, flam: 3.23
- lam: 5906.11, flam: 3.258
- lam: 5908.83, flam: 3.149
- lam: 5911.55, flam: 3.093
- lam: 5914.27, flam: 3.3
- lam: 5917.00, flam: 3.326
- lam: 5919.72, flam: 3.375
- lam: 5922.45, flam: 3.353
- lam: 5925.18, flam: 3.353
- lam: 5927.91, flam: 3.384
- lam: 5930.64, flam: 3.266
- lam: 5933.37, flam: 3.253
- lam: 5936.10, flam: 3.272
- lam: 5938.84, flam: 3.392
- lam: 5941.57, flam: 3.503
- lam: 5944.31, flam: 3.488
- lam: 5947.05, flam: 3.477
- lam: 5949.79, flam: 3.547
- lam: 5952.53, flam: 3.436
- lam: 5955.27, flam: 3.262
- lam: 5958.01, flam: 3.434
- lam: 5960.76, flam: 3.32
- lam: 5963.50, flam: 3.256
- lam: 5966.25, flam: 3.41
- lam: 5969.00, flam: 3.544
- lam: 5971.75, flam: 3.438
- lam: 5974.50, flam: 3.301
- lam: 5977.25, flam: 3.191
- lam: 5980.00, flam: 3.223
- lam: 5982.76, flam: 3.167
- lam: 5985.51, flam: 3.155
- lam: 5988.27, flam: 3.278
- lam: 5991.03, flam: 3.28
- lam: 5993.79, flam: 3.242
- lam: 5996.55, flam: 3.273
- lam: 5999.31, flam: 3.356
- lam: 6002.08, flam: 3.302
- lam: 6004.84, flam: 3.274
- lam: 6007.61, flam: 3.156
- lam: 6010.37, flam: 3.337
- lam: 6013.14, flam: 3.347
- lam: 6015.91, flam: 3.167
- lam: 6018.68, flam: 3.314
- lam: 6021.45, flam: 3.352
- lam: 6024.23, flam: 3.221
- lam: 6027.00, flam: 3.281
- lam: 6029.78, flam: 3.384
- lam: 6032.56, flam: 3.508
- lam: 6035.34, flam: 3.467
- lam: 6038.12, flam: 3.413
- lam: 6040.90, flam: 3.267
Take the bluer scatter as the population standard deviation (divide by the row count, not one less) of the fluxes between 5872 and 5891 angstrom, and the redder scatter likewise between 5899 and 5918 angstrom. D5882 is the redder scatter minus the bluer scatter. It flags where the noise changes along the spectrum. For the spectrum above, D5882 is -0.24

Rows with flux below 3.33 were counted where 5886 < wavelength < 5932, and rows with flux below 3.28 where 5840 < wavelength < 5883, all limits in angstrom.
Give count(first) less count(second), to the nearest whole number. 12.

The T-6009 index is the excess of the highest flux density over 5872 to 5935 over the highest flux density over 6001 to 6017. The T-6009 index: 0.32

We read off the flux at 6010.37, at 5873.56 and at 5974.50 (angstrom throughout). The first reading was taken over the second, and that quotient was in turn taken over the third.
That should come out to 0.287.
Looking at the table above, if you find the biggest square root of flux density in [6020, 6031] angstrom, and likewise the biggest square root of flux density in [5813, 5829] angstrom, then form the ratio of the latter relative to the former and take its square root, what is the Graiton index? 1.01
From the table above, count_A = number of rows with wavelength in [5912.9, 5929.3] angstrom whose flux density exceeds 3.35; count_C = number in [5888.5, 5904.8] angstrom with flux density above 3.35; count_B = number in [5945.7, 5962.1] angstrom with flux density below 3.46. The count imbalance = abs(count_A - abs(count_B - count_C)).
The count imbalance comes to 0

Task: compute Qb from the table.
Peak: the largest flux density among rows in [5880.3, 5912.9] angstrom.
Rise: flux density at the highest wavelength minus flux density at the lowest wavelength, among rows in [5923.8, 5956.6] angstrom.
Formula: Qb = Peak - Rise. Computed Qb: 3.35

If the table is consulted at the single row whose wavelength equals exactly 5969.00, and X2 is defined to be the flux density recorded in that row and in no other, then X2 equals 3.544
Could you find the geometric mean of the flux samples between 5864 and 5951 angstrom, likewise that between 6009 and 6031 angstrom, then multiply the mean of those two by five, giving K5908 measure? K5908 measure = 16.3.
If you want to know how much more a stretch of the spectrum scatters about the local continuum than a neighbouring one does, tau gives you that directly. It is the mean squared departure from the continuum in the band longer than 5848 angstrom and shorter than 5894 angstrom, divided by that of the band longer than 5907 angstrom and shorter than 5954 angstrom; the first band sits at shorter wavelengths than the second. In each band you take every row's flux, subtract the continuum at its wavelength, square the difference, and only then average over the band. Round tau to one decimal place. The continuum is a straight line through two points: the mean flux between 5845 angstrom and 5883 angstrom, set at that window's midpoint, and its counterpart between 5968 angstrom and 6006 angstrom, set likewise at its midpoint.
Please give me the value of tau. 5.8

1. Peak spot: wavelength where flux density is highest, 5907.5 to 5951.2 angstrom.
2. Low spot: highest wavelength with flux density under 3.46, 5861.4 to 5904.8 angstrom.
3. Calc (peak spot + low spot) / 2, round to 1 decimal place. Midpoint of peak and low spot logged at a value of 5926.6 angstrom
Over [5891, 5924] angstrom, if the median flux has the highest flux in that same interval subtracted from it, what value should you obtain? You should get -0.19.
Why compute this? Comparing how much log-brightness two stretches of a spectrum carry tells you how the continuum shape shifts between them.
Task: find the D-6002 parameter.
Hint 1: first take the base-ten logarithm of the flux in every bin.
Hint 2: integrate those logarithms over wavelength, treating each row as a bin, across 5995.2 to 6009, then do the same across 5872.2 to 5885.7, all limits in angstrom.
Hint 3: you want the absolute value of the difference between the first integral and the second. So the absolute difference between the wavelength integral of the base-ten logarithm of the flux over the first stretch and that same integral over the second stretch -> 0.01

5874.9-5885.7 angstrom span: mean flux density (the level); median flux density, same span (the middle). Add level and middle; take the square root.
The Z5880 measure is 2.57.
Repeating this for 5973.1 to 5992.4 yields 2.54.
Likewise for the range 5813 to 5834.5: 2.63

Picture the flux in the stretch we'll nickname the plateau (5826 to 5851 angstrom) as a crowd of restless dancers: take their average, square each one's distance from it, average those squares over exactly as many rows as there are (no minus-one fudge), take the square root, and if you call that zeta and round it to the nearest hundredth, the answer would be 0.10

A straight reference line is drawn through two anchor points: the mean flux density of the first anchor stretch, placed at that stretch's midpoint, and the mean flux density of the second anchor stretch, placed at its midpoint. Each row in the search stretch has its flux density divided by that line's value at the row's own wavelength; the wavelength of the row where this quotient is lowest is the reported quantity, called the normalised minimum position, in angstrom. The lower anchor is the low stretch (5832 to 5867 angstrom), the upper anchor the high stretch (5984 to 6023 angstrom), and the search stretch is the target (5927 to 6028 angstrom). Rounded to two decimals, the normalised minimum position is 5985.51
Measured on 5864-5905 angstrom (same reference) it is 5889.81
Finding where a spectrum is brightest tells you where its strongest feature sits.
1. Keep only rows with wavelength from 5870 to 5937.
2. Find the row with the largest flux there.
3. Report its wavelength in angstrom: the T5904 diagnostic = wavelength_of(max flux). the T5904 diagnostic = 5876.27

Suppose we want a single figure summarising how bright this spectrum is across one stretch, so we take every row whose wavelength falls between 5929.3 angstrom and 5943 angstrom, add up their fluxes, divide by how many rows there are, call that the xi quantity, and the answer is 3.34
